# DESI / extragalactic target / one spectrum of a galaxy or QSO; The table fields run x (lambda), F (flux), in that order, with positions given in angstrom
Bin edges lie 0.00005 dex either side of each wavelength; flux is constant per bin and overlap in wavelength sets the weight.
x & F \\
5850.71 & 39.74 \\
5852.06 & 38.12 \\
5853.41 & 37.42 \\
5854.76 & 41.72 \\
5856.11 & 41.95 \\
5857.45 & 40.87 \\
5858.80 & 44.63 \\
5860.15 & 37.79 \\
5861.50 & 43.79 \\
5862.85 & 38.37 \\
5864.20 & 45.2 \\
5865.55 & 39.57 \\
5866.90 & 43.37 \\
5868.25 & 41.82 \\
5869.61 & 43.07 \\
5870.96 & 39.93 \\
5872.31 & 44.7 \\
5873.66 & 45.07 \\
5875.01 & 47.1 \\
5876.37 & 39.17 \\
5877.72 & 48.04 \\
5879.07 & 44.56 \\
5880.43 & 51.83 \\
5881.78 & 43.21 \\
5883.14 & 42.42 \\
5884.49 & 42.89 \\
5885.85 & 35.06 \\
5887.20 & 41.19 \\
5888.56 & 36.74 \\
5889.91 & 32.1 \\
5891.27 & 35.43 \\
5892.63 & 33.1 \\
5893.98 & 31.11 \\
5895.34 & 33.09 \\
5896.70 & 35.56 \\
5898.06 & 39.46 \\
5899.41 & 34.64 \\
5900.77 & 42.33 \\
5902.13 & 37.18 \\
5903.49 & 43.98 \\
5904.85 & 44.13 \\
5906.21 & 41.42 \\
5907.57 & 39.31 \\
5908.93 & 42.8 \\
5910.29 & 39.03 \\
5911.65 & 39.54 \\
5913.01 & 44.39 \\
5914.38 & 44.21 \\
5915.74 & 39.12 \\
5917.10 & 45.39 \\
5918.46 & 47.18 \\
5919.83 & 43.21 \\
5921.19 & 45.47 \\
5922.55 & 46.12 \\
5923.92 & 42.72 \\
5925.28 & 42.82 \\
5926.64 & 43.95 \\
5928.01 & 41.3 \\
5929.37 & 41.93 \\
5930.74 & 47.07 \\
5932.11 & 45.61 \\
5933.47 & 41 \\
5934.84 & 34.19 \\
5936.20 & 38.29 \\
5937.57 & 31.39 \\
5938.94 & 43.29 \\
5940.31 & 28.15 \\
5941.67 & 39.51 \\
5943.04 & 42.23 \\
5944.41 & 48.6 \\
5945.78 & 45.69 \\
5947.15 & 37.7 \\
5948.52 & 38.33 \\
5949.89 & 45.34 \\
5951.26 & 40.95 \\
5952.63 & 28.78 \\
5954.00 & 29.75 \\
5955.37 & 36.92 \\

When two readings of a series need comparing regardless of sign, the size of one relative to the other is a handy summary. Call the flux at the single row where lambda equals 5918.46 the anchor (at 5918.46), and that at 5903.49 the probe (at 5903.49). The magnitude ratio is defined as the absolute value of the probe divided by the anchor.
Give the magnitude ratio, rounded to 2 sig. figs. 0.93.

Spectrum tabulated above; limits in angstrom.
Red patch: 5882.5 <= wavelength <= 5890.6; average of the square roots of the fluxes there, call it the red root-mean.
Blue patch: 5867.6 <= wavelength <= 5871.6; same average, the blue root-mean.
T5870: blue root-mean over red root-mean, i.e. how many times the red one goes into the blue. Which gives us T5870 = 1.04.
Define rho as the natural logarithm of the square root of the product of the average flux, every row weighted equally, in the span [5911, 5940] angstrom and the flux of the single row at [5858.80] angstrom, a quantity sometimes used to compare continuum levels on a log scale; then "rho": 3.77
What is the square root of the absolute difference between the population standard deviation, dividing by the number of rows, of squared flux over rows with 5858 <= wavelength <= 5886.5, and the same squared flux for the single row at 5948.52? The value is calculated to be 33.9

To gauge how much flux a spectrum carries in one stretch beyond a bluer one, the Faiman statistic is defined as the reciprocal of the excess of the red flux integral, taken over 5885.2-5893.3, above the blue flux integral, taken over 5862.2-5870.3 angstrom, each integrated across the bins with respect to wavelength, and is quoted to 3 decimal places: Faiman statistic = -0.020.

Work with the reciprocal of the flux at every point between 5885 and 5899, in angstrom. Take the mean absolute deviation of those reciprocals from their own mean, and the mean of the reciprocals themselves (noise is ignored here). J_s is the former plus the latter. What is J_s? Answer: 0.030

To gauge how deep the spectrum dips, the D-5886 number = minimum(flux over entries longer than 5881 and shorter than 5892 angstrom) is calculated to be 32.1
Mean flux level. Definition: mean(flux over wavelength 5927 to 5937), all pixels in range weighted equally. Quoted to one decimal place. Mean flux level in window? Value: 41.3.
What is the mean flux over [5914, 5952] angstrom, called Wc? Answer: 41.8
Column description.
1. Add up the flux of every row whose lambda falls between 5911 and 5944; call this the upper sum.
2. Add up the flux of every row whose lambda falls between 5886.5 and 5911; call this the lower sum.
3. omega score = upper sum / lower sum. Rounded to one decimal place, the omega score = 1.5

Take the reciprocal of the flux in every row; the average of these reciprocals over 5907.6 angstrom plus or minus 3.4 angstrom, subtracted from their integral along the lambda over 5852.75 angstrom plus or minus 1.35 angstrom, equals 0.047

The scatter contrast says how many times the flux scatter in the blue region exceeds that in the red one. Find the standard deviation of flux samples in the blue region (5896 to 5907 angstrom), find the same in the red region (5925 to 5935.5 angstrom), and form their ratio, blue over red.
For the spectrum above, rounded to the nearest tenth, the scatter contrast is 1.0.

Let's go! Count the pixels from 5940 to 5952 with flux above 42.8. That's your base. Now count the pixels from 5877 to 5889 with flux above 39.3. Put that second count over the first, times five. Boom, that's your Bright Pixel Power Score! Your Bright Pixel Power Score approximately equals 11.7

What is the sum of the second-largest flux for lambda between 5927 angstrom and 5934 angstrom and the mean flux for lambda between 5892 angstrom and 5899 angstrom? 80.1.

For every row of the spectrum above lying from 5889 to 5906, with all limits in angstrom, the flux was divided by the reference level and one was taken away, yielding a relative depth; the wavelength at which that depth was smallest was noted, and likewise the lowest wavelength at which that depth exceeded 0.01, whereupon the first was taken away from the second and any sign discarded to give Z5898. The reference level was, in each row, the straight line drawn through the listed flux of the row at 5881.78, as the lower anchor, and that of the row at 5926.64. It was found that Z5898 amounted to 10.9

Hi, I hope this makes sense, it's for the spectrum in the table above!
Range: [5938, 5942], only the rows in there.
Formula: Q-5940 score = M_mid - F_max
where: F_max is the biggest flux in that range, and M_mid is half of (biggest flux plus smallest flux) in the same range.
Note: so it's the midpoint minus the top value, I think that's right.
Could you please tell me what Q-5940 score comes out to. -7.6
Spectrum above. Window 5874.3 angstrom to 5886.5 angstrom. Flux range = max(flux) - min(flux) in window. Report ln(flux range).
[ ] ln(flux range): 2.8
